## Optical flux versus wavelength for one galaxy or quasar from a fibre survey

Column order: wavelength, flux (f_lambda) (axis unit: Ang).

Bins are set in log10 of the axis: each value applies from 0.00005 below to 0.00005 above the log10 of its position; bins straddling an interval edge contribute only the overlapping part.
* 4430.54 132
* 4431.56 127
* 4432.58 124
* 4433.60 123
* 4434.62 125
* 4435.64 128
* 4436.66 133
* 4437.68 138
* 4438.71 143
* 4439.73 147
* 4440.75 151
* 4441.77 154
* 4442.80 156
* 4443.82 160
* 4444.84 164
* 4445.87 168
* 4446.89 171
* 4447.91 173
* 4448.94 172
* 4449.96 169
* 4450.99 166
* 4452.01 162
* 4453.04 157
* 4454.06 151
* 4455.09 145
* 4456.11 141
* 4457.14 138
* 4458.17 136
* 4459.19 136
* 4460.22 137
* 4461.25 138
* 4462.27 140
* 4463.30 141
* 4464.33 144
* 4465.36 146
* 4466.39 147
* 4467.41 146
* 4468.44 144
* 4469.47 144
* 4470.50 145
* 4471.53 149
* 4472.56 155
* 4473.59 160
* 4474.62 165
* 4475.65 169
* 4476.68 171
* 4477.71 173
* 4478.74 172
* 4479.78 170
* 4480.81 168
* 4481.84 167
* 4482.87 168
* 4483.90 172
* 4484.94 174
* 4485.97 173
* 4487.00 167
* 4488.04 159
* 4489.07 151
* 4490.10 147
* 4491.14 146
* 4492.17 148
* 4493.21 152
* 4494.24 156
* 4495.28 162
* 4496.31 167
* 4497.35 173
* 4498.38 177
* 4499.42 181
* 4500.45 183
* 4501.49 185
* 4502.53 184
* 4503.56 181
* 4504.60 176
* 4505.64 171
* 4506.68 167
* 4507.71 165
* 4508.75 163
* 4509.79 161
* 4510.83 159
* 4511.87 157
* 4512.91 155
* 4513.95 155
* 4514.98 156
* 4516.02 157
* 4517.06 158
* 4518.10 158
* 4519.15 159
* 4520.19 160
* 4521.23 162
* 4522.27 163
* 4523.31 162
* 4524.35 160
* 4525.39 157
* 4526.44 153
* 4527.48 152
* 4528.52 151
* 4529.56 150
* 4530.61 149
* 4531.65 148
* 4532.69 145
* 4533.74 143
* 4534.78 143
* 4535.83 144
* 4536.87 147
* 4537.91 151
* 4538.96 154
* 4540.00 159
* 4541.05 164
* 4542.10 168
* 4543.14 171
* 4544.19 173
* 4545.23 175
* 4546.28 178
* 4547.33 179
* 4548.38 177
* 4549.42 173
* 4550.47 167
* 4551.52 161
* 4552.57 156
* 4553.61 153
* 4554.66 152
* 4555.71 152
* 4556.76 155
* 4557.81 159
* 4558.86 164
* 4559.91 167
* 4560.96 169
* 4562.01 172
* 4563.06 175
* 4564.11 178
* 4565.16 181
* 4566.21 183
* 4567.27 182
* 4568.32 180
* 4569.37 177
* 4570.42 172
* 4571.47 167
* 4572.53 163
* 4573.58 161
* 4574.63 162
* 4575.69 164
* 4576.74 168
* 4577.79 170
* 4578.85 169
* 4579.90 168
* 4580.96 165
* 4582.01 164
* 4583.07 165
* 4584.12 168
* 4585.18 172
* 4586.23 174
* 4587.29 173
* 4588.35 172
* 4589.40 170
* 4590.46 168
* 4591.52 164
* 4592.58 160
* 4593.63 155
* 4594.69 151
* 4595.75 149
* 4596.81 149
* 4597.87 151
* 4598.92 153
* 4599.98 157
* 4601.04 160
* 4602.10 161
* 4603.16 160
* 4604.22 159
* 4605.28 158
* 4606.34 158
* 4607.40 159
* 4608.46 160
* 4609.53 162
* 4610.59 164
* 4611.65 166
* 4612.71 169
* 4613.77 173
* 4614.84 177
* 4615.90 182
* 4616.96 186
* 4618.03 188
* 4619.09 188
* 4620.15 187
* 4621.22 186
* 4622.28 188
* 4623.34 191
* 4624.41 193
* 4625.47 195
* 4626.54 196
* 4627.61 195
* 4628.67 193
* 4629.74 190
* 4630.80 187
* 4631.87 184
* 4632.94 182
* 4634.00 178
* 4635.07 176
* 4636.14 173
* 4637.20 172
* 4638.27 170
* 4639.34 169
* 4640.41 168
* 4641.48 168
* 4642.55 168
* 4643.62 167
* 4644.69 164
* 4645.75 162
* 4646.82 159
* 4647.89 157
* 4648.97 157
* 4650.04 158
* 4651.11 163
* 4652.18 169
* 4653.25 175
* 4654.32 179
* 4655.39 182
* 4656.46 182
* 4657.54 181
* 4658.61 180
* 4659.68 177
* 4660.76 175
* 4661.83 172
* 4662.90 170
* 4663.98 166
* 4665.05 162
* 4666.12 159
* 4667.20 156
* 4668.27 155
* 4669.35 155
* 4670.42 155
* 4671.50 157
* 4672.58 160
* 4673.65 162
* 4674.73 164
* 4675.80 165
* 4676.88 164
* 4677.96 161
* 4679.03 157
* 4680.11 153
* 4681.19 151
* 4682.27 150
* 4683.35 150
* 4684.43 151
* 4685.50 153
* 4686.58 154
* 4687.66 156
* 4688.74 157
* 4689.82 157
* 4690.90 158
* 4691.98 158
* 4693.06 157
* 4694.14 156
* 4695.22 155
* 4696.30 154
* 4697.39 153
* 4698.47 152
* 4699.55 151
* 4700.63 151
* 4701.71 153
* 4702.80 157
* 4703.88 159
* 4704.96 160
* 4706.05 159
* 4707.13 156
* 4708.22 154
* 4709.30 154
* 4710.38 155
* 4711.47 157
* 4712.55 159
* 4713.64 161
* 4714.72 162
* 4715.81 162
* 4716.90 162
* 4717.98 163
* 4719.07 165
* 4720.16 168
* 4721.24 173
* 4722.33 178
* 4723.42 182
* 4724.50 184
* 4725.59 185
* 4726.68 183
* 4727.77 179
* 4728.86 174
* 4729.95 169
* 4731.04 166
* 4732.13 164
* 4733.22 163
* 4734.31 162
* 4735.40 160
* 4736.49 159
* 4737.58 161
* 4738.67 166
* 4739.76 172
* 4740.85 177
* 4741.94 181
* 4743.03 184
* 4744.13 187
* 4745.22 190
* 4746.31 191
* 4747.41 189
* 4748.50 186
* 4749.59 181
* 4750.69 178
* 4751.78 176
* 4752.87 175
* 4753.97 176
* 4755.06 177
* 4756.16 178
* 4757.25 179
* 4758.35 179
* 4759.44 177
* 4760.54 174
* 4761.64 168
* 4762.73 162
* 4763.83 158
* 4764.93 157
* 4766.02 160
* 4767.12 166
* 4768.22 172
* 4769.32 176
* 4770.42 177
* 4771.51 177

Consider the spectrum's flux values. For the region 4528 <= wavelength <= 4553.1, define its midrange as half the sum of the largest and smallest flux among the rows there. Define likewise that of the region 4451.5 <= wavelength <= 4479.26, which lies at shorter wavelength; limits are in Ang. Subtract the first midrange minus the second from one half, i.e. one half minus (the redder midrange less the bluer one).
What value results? -6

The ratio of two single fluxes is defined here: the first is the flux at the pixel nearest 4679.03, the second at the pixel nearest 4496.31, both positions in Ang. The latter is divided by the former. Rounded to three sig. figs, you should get 1.06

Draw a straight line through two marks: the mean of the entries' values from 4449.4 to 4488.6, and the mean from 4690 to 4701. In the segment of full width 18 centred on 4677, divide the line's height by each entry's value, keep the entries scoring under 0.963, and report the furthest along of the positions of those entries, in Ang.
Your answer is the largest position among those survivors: 4677.96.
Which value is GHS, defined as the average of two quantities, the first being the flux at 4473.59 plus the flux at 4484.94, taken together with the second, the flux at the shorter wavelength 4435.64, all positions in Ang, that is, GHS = 231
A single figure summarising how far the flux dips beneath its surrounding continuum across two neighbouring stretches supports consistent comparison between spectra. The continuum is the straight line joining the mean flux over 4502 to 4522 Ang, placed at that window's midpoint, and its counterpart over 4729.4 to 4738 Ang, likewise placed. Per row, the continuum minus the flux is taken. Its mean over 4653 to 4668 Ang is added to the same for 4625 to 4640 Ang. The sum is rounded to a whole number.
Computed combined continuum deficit -29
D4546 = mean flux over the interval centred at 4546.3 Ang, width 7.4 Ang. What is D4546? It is 175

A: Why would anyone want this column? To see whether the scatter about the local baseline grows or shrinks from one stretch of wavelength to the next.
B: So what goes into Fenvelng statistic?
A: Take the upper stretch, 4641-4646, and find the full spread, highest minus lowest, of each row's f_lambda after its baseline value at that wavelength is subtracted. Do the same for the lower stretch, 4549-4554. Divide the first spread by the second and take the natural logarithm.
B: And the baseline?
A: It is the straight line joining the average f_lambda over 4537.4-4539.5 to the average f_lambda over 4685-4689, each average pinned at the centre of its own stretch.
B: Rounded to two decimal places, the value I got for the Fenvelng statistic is -1.20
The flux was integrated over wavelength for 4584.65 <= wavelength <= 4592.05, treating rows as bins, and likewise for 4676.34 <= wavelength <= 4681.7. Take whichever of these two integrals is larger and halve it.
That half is 630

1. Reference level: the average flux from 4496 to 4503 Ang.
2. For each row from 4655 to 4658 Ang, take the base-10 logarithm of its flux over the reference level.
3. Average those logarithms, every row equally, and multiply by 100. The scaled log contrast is 1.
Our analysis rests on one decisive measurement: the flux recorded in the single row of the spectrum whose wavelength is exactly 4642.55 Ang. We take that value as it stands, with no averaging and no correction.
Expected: 168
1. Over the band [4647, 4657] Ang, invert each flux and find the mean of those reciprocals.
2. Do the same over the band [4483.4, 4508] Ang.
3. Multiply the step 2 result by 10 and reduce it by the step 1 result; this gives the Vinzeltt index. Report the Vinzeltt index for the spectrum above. 0.0541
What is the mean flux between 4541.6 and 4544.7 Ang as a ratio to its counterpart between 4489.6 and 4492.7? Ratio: 1.16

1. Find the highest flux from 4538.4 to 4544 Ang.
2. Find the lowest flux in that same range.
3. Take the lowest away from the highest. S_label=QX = 17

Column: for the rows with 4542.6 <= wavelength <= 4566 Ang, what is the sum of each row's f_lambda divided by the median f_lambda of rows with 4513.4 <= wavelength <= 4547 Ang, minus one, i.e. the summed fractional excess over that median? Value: 1.5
